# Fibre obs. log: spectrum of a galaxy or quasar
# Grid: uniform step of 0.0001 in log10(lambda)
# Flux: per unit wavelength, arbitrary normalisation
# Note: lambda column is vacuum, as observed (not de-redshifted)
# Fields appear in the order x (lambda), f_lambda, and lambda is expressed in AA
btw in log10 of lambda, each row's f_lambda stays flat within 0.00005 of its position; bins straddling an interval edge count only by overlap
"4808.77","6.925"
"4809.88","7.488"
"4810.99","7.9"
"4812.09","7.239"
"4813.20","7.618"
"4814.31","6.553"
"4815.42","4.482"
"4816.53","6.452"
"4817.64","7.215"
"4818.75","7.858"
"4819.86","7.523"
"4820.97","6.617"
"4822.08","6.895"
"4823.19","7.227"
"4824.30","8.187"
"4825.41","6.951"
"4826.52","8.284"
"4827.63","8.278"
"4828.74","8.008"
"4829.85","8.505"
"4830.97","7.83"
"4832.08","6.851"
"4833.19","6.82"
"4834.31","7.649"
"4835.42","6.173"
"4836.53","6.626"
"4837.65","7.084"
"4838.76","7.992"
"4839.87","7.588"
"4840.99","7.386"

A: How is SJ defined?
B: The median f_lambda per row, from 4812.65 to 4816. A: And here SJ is 6.6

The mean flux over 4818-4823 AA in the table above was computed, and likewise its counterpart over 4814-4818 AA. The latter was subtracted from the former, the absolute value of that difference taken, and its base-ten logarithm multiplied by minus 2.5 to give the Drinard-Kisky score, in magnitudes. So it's -0.1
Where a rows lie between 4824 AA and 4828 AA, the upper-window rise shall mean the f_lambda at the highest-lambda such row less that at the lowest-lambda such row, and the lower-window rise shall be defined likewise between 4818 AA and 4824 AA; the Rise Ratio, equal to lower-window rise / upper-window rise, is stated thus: -6.9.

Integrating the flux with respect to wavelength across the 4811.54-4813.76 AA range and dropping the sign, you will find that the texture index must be 16.5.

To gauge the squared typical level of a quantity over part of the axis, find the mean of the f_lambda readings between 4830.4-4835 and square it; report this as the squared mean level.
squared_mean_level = 53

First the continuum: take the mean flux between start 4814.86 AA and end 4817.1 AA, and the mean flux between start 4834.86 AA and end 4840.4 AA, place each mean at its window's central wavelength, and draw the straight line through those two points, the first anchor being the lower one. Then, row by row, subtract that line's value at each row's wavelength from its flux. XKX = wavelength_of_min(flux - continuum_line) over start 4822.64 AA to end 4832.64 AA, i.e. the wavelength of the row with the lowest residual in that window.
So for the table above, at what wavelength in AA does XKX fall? 4832.08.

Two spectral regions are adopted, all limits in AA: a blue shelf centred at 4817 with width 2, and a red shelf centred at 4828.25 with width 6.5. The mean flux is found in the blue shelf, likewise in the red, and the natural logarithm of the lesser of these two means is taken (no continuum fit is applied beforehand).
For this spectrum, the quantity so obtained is 1.92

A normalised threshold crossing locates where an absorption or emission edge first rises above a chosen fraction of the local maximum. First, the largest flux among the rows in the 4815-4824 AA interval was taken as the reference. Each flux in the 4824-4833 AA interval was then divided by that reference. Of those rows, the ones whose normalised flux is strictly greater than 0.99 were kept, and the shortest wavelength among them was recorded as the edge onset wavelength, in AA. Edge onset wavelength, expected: 4824.30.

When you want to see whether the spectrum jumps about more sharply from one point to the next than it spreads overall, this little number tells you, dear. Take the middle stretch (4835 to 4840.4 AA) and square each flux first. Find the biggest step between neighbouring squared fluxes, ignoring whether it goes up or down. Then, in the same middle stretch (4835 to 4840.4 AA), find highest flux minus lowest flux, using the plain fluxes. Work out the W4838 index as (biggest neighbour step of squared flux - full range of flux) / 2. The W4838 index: 5.9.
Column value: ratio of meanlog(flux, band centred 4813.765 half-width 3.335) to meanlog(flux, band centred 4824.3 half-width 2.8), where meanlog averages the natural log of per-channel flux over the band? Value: 0.94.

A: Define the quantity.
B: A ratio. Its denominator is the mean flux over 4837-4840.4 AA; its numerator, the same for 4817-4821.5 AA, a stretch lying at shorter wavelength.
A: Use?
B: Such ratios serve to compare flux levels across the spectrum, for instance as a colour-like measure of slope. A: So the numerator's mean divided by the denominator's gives 0.967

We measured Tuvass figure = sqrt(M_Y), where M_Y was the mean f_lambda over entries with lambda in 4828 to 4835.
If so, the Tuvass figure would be 2.76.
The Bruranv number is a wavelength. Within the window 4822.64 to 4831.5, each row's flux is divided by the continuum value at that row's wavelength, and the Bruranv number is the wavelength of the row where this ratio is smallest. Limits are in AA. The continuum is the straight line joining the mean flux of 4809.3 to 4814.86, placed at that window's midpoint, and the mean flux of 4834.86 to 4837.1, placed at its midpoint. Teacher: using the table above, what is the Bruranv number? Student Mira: 4825.41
